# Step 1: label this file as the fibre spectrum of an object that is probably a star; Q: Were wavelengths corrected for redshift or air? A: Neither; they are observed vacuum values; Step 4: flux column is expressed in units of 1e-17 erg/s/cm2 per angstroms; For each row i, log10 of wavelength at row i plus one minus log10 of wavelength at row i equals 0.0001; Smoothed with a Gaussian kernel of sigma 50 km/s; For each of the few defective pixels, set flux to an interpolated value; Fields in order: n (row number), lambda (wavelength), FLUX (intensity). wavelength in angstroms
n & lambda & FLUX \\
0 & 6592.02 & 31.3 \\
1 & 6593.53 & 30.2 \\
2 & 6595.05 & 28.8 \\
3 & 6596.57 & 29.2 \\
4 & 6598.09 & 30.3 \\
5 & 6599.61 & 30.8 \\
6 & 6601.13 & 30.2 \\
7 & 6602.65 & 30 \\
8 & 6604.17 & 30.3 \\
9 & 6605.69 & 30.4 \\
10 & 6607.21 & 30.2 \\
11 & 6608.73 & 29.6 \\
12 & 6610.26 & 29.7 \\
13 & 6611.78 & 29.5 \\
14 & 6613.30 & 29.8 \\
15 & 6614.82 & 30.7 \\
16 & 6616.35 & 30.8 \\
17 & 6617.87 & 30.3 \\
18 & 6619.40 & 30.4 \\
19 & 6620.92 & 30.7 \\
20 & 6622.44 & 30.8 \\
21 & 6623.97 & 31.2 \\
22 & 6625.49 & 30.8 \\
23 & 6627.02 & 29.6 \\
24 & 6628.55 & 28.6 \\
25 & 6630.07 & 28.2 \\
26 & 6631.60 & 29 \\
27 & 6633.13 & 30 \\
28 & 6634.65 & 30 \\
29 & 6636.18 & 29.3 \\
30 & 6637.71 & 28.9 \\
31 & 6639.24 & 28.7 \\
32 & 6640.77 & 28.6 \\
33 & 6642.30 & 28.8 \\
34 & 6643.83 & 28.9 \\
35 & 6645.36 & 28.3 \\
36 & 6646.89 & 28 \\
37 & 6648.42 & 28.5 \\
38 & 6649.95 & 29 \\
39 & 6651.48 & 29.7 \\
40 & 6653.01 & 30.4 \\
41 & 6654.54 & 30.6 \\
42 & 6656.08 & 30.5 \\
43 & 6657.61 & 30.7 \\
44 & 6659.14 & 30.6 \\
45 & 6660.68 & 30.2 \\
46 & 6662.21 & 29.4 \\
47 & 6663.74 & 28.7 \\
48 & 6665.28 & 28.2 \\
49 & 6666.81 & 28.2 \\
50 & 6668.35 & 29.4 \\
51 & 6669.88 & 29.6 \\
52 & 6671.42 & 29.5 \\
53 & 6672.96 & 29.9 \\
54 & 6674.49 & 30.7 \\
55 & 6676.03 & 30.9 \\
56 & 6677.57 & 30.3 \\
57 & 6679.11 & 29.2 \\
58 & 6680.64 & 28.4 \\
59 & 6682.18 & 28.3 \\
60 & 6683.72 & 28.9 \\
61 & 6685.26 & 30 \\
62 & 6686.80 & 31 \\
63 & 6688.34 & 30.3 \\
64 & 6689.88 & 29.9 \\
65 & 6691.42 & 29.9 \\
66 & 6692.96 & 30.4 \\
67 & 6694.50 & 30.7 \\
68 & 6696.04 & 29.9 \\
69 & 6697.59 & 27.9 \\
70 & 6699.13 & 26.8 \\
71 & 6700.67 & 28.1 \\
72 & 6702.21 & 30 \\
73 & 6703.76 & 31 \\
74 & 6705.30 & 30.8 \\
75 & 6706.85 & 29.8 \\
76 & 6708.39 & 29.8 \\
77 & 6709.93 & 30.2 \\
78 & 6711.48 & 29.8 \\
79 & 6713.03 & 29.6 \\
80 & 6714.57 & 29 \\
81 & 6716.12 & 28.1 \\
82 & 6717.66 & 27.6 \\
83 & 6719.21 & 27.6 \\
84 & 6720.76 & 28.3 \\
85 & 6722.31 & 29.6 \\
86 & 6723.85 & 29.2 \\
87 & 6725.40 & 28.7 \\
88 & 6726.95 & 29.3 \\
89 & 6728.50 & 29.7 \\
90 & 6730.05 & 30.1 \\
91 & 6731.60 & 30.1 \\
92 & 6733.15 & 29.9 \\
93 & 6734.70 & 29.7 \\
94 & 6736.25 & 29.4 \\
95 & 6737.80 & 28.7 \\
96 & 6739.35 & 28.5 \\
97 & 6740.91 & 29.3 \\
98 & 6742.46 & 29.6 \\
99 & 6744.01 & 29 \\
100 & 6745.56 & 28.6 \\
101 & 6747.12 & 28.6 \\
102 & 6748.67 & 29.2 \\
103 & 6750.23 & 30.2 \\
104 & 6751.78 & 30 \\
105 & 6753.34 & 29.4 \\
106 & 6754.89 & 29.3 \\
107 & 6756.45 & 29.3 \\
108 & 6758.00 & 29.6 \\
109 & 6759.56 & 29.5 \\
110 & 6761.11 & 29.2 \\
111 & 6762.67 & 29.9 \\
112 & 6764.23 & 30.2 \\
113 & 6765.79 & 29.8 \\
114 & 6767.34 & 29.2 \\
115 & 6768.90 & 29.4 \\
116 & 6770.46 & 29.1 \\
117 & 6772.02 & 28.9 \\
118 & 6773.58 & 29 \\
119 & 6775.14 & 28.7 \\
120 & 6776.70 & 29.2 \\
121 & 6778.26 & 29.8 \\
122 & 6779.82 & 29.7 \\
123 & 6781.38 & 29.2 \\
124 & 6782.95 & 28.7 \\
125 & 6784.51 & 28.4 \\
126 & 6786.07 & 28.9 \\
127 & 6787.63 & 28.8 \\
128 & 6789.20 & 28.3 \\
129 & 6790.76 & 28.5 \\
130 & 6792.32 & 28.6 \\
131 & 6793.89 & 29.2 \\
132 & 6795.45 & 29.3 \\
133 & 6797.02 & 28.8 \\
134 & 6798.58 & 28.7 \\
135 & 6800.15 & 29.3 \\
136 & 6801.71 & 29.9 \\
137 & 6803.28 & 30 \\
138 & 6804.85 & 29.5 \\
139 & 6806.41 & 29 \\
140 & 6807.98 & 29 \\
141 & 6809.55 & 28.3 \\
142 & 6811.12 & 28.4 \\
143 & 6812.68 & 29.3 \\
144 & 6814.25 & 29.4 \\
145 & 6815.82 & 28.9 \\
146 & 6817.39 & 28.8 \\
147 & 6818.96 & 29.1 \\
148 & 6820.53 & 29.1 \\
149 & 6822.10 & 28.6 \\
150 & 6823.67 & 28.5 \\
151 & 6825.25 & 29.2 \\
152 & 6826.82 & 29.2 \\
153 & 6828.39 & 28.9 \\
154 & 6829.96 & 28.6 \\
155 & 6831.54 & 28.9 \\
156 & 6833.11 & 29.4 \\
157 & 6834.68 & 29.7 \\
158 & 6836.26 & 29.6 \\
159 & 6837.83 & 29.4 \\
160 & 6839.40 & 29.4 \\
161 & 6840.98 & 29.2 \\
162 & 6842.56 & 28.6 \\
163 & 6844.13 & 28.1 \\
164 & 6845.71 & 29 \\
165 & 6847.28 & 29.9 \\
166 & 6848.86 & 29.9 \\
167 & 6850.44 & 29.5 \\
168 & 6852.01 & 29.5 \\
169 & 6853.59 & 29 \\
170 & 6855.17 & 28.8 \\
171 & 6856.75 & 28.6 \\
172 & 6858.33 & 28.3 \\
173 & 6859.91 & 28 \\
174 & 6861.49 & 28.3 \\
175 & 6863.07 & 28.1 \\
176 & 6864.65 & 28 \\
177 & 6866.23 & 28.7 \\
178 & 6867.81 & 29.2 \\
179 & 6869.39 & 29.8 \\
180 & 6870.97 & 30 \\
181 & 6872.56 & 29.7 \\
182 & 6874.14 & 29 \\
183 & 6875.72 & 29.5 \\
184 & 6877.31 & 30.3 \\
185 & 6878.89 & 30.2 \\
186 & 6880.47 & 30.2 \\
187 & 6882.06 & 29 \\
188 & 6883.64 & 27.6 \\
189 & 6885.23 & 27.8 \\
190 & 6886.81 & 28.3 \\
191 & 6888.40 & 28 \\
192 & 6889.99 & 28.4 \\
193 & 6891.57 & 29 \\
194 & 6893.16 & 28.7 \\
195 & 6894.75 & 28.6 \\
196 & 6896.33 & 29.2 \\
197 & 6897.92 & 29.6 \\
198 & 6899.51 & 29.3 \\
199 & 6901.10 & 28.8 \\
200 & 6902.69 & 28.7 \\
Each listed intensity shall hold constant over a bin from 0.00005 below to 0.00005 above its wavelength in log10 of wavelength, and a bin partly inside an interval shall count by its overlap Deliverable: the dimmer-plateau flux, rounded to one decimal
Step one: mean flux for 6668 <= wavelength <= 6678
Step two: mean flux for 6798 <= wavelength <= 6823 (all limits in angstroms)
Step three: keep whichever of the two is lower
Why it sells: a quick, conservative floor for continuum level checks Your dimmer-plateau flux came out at 29.1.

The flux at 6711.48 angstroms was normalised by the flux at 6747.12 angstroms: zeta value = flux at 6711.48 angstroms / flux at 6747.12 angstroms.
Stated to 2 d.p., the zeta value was 1.04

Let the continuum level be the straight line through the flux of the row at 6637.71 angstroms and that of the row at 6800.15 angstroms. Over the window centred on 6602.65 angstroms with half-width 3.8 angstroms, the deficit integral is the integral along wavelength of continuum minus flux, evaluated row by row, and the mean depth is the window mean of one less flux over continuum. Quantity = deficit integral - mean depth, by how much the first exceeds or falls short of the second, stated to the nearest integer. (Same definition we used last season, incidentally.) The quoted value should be -12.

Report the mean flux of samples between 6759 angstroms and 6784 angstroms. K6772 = 29.3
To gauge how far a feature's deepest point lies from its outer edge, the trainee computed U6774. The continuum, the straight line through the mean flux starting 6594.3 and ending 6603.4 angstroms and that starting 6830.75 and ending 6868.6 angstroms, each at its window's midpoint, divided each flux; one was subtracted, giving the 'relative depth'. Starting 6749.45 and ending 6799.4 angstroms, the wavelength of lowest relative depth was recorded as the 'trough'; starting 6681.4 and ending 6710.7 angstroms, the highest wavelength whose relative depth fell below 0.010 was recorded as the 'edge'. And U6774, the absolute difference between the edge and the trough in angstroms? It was 88.5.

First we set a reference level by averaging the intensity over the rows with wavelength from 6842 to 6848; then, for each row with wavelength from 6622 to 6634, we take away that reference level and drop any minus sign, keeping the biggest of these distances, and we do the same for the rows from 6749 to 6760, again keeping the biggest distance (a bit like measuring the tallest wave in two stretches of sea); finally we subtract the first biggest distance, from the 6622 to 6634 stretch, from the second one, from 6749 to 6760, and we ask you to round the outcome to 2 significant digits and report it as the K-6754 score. -1.0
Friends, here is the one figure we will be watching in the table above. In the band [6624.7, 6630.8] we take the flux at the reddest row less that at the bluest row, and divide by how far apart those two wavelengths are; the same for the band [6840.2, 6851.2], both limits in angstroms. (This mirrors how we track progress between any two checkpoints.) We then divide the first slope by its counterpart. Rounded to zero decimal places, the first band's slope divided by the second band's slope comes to -18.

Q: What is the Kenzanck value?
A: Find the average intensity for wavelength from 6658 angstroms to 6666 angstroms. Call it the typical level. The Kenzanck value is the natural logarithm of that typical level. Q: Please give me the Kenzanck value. 3.38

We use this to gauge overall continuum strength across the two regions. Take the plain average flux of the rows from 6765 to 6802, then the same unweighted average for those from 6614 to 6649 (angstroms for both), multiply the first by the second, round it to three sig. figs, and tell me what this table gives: 858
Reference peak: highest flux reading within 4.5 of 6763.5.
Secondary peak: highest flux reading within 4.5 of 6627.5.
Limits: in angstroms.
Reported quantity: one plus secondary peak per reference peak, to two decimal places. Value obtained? 2.03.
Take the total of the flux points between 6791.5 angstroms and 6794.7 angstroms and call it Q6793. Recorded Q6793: 58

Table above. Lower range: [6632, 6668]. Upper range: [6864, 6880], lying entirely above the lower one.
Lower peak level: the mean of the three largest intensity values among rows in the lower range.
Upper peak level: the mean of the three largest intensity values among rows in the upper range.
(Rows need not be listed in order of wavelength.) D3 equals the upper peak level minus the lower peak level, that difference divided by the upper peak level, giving -0.015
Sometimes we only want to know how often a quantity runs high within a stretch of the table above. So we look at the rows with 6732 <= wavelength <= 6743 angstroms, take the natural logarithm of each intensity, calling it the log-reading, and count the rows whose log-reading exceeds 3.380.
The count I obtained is 4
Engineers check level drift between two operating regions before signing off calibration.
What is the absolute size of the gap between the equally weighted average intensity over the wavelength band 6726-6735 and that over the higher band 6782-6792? 1.2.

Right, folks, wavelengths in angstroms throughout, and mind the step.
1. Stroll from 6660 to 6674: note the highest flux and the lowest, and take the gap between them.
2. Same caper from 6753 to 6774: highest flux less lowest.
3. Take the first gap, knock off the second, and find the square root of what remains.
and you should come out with 0.8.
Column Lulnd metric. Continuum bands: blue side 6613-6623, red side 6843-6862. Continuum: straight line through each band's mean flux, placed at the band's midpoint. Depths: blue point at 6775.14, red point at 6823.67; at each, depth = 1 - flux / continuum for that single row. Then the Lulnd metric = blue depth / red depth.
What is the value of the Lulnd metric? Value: 1.2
